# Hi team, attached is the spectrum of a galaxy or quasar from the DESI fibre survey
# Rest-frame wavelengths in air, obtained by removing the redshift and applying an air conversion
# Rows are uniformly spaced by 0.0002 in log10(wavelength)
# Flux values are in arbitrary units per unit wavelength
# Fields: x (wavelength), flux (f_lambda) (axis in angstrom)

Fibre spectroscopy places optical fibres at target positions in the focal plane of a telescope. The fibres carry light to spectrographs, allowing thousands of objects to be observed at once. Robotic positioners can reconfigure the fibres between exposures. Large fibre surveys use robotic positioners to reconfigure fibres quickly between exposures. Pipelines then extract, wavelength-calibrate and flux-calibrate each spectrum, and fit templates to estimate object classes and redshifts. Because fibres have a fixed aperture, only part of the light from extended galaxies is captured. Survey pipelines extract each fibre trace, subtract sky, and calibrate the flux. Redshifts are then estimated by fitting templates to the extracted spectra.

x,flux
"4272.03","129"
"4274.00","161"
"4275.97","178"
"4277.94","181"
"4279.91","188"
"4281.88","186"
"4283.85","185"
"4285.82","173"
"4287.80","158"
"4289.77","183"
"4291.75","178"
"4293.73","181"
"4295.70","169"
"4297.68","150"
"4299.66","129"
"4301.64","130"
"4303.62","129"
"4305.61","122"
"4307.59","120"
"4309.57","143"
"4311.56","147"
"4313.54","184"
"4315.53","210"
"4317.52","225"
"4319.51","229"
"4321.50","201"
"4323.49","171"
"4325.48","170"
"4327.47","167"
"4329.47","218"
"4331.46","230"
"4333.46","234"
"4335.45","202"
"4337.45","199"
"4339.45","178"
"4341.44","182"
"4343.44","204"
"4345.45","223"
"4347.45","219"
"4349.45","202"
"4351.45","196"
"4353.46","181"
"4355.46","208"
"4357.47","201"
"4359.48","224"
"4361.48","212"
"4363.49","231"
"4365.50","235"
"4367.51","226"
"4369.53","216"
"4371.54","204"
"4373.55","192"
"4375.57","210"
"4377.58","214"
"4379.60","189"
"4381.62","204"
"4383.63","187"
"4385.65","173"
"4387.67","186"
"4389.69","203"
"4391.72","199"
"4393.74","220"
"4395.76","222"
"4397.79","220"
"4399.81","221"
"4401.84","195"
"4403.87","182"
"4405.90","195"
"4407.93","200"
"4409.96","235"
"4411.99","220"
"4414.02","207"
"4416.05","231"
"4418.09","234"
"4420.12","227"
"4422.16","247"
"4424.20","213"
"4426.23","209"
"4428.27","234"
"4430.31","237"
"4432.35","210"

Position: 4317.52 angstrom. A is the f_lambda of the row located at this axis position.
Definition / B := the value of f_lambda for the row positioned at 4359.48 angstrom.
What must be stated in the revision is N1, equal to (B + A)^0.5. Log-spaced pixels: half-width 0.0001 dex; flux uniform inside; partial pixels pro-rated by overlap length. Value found 21.2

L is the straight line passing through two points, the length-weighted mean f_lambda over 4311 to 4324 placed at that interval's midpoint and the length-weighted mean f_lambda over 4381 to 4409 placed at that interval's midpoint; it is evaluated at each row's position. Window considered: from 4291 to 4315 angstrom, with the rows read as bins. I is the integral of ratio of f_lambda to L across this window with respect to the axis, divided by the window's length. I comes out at 0.76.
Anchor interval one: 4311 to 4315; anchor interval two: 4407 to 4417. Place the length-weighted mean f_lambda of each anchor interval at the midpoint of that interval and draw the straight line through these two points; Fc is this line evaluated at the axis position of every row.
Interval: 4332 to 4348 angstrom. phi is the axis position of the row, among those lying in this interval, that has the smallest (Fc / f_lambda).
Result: 4333.46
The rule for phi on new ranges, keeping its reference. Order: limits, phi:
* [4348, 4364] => 4363.49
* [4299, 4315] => 4313.54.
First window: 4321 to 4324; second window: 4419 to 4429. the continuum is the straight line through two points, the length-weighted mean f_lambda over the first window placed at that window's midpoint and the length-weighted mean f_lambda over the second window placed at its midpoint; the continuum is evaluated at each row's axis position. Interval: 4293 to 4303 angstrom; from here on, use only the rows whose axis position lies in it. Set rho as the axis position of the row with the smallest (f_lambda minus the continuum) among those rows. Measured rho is 4299.66 angstrom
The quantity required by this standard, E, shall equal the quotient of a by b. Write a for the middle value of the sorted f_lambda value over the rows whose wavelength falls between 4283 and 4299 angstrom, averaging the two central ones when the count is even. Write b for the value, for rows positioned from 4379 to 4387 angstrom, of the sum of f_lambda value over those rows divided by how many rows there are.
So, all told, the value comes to 0.93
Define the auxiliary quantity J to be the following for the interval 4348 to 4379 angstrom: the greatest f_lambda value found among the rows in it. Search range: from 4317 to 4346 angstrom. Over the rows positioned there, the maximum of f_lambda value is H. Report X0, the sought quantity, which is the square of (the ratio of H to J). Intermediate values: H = 234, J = 235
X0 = 0.99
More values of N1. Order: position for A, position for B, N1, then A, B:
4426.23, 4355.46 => 20.4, 209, 208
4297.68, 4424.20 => 19.1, 150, 213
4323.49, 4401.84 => 19.1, 171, 195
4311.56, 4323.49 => 17.8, 147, 171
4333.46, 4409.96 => 21.7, 234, 235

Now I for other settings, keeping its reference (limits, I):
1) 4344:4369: 1.07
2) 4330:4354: 1.03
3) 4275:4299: 0.89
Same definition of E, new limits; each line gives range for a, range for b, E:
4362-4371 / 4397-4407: 1.13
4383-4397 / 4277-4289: 1.11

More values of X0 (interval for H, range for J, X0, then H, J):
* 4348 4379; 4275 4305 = 1.56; 235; 188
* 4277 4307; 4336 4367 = 0.64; 188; 235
